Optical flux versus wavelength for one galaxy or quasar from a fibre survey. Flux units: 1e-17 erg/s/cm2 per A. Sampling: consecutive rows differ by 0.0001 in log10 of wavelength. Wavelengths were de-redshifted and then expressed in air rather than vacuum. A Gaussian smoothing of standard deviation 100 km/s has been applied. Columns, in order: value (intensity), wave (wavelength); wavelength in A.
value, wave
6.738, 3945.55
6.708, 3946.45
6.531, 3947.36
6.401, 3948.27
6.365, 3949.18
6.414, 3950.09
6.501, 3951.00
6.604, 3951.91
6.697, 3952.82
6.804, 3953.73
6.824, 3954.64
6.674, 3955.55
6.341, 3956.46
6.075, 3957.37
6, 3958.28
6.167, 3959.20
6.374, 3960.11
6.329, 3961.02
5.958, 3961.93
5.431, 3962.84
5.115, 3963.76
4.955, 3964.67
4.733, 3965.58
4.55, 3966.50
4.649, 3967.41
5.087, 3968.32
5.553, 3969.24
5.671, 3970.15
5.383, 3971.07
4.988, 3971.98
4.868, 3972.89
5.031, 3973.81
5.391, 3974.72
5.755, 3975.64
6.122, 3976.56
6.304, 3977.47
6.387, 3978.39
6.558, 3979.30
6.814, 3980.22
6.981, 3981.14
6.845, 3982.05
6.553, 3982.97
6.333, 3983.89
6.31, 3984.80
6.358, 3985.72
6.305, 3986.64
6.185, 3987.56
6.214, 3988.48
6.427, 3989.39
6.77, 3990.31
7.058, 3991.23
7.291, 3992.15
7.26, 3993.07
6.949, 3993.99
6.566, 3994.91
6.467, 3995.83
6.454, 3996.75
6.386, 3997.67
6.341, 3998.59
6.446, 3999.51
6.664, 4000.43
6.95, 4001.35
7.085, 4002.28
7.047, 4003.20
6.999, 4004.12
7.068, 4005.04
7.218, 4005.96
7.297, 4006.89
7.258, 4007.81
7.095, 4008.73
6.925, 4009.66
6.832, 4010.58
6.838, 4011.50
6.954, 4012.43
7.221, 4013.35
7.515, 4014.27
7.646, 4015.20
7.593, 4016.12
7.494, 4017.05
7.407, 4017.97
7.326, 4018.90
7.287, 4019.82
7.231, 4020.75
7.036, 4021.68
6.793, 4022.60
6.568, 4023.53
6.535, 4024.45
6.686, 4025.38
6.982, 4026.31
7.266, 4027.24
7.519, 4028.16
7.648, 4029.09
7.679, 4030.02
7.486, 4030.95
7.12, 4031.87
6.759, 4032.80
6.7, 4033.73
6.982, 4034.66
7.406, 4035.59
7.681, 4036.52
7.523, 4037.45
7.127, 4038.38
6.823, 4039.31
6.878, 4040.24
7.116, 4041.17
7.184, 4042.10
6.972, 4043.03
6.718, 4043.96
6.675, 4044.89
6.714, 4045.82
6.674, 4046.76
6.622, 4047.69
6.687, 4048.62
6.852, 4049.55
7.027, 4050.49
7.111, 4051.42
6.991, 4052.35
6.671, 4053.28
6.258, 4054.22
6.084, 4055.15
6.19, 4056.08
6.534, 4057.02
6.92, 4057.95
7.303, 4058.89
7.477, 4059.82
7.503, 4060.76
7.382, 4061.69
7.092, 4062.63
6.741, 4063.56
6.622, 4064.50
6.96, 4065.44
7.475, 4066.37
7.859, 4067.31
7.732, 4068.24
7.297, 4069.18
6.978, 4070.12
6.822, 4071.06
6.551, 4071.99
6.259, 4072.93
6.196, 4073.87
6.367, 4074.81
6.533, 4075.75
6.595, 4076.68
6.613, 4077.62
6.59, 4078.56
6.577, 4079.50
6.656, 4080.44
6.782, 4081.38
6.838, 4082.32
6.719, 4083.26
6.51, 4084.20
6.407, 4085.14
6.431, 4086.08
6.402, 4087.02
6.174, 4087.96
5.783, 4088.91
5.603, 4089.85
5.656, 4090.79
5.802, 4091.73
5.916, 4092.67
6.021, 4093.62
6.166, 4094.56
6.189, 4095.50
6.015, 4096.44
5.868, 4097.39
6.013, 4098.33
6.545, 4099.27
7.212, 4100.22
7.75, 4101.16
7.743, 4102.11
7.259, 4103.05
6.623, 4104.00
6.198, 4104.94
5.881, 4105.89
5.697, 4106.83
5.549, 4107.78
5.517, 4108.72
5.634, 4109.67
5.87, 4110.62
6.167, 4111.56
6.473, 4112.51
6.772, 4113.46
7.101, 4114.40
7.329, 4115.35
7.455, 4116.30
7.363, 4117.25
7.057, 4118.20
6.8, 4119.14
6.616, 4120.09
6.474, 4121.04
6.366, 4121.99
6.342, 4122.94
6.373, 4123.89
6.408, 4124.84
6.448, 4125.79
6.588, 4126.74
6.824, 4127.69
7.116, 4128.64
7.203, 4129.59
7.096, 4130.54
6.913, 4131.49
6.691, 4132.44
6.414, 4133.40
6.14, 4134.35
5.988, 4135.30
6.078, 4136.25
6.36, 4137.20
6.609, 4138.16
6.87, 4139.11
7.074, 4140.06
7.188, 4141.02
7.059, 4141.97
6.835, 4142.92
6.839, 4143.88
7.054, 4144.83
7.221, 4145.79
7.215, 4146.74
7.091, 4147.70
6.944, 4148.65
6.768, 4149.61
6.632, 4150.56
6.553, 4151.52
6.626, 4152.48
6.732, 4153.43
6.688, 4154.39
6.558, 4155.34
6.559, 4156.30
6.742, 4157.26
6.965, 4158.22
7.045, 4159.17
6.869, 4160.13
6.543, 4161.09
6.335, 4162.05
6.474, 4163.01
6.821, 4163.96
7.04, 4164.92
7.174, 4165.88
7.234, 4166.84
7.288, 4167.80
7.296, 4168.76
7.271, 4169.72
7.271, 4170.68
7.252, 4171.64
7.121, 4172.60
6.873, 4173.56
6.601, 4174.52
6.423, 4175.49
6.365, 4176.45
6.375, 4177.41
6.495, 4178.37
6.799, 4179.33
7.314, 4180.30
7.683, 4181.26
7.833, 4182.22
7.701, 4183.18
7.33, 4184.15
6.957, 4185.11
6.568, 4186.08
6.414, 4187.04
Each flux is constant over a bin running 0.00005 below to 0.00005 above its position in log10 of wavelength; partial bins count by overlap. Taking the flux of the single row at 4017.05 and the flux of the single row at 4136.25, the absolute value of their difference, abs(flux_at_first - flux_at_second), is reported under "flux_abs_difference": 1.4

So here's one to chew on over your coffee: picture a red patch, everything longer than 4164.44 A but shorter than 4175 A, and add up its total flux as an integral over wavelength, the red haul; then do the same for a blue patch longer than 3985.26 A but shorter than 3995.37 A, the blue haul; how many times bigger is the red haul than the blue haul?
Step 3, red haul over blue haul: 1.12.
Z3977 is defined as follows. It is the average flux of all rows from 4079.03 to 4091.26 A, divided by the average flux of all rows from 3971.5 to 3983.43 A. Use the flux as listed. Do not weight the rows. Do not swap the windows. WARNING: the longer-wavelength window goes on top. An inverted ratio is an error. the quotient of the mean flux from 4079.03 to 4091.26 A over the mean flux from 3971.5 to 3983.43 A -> 1.05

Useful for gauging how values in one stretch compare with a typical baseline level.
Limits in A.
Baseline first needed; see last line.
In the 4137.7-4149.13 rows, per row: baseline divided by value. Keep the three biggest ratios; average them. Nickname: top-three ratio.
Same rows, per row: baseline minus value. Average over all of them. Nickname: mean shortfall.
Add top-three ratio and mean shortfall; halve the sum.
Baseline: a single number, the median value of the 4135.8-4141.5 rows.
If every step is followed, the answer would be 0.37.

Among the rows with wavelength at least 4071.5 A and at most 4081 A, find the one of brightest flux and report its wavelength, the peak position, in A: 4080.44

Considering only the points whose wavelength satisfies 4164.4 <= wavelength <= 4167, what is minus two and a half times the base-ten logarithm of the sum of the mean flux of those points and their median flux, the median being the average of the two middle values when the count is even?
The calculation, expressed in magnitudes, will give -2.89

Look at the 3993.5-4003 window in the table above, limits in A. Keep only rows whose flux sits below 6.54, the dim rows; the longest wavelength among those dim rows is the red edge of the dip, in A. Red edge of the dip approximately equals 3999.51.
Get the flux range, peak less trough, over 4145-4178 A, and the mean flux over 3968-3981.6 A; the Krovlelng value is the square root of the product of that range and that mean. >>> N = 2.4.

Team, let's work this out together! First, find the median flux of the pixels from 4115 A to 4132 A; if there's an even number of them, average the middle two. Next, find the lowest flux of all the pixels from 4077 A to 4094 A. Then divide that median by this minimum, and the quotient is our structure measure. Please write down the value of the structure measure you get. 1.22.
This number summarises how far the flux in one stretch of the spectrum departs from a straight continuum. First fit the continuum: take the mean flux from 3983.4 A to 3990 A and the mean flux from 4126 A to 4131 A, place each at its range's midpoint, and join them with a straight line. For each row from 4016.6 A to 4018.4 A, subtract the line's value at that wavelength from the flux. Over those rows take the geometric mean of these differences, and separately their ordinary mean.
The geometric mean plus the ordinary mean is 2.0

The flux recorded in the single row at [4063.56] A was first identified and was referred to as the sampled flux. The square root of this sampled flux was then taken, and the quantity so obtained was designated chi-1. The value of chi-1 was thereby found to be 2.60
